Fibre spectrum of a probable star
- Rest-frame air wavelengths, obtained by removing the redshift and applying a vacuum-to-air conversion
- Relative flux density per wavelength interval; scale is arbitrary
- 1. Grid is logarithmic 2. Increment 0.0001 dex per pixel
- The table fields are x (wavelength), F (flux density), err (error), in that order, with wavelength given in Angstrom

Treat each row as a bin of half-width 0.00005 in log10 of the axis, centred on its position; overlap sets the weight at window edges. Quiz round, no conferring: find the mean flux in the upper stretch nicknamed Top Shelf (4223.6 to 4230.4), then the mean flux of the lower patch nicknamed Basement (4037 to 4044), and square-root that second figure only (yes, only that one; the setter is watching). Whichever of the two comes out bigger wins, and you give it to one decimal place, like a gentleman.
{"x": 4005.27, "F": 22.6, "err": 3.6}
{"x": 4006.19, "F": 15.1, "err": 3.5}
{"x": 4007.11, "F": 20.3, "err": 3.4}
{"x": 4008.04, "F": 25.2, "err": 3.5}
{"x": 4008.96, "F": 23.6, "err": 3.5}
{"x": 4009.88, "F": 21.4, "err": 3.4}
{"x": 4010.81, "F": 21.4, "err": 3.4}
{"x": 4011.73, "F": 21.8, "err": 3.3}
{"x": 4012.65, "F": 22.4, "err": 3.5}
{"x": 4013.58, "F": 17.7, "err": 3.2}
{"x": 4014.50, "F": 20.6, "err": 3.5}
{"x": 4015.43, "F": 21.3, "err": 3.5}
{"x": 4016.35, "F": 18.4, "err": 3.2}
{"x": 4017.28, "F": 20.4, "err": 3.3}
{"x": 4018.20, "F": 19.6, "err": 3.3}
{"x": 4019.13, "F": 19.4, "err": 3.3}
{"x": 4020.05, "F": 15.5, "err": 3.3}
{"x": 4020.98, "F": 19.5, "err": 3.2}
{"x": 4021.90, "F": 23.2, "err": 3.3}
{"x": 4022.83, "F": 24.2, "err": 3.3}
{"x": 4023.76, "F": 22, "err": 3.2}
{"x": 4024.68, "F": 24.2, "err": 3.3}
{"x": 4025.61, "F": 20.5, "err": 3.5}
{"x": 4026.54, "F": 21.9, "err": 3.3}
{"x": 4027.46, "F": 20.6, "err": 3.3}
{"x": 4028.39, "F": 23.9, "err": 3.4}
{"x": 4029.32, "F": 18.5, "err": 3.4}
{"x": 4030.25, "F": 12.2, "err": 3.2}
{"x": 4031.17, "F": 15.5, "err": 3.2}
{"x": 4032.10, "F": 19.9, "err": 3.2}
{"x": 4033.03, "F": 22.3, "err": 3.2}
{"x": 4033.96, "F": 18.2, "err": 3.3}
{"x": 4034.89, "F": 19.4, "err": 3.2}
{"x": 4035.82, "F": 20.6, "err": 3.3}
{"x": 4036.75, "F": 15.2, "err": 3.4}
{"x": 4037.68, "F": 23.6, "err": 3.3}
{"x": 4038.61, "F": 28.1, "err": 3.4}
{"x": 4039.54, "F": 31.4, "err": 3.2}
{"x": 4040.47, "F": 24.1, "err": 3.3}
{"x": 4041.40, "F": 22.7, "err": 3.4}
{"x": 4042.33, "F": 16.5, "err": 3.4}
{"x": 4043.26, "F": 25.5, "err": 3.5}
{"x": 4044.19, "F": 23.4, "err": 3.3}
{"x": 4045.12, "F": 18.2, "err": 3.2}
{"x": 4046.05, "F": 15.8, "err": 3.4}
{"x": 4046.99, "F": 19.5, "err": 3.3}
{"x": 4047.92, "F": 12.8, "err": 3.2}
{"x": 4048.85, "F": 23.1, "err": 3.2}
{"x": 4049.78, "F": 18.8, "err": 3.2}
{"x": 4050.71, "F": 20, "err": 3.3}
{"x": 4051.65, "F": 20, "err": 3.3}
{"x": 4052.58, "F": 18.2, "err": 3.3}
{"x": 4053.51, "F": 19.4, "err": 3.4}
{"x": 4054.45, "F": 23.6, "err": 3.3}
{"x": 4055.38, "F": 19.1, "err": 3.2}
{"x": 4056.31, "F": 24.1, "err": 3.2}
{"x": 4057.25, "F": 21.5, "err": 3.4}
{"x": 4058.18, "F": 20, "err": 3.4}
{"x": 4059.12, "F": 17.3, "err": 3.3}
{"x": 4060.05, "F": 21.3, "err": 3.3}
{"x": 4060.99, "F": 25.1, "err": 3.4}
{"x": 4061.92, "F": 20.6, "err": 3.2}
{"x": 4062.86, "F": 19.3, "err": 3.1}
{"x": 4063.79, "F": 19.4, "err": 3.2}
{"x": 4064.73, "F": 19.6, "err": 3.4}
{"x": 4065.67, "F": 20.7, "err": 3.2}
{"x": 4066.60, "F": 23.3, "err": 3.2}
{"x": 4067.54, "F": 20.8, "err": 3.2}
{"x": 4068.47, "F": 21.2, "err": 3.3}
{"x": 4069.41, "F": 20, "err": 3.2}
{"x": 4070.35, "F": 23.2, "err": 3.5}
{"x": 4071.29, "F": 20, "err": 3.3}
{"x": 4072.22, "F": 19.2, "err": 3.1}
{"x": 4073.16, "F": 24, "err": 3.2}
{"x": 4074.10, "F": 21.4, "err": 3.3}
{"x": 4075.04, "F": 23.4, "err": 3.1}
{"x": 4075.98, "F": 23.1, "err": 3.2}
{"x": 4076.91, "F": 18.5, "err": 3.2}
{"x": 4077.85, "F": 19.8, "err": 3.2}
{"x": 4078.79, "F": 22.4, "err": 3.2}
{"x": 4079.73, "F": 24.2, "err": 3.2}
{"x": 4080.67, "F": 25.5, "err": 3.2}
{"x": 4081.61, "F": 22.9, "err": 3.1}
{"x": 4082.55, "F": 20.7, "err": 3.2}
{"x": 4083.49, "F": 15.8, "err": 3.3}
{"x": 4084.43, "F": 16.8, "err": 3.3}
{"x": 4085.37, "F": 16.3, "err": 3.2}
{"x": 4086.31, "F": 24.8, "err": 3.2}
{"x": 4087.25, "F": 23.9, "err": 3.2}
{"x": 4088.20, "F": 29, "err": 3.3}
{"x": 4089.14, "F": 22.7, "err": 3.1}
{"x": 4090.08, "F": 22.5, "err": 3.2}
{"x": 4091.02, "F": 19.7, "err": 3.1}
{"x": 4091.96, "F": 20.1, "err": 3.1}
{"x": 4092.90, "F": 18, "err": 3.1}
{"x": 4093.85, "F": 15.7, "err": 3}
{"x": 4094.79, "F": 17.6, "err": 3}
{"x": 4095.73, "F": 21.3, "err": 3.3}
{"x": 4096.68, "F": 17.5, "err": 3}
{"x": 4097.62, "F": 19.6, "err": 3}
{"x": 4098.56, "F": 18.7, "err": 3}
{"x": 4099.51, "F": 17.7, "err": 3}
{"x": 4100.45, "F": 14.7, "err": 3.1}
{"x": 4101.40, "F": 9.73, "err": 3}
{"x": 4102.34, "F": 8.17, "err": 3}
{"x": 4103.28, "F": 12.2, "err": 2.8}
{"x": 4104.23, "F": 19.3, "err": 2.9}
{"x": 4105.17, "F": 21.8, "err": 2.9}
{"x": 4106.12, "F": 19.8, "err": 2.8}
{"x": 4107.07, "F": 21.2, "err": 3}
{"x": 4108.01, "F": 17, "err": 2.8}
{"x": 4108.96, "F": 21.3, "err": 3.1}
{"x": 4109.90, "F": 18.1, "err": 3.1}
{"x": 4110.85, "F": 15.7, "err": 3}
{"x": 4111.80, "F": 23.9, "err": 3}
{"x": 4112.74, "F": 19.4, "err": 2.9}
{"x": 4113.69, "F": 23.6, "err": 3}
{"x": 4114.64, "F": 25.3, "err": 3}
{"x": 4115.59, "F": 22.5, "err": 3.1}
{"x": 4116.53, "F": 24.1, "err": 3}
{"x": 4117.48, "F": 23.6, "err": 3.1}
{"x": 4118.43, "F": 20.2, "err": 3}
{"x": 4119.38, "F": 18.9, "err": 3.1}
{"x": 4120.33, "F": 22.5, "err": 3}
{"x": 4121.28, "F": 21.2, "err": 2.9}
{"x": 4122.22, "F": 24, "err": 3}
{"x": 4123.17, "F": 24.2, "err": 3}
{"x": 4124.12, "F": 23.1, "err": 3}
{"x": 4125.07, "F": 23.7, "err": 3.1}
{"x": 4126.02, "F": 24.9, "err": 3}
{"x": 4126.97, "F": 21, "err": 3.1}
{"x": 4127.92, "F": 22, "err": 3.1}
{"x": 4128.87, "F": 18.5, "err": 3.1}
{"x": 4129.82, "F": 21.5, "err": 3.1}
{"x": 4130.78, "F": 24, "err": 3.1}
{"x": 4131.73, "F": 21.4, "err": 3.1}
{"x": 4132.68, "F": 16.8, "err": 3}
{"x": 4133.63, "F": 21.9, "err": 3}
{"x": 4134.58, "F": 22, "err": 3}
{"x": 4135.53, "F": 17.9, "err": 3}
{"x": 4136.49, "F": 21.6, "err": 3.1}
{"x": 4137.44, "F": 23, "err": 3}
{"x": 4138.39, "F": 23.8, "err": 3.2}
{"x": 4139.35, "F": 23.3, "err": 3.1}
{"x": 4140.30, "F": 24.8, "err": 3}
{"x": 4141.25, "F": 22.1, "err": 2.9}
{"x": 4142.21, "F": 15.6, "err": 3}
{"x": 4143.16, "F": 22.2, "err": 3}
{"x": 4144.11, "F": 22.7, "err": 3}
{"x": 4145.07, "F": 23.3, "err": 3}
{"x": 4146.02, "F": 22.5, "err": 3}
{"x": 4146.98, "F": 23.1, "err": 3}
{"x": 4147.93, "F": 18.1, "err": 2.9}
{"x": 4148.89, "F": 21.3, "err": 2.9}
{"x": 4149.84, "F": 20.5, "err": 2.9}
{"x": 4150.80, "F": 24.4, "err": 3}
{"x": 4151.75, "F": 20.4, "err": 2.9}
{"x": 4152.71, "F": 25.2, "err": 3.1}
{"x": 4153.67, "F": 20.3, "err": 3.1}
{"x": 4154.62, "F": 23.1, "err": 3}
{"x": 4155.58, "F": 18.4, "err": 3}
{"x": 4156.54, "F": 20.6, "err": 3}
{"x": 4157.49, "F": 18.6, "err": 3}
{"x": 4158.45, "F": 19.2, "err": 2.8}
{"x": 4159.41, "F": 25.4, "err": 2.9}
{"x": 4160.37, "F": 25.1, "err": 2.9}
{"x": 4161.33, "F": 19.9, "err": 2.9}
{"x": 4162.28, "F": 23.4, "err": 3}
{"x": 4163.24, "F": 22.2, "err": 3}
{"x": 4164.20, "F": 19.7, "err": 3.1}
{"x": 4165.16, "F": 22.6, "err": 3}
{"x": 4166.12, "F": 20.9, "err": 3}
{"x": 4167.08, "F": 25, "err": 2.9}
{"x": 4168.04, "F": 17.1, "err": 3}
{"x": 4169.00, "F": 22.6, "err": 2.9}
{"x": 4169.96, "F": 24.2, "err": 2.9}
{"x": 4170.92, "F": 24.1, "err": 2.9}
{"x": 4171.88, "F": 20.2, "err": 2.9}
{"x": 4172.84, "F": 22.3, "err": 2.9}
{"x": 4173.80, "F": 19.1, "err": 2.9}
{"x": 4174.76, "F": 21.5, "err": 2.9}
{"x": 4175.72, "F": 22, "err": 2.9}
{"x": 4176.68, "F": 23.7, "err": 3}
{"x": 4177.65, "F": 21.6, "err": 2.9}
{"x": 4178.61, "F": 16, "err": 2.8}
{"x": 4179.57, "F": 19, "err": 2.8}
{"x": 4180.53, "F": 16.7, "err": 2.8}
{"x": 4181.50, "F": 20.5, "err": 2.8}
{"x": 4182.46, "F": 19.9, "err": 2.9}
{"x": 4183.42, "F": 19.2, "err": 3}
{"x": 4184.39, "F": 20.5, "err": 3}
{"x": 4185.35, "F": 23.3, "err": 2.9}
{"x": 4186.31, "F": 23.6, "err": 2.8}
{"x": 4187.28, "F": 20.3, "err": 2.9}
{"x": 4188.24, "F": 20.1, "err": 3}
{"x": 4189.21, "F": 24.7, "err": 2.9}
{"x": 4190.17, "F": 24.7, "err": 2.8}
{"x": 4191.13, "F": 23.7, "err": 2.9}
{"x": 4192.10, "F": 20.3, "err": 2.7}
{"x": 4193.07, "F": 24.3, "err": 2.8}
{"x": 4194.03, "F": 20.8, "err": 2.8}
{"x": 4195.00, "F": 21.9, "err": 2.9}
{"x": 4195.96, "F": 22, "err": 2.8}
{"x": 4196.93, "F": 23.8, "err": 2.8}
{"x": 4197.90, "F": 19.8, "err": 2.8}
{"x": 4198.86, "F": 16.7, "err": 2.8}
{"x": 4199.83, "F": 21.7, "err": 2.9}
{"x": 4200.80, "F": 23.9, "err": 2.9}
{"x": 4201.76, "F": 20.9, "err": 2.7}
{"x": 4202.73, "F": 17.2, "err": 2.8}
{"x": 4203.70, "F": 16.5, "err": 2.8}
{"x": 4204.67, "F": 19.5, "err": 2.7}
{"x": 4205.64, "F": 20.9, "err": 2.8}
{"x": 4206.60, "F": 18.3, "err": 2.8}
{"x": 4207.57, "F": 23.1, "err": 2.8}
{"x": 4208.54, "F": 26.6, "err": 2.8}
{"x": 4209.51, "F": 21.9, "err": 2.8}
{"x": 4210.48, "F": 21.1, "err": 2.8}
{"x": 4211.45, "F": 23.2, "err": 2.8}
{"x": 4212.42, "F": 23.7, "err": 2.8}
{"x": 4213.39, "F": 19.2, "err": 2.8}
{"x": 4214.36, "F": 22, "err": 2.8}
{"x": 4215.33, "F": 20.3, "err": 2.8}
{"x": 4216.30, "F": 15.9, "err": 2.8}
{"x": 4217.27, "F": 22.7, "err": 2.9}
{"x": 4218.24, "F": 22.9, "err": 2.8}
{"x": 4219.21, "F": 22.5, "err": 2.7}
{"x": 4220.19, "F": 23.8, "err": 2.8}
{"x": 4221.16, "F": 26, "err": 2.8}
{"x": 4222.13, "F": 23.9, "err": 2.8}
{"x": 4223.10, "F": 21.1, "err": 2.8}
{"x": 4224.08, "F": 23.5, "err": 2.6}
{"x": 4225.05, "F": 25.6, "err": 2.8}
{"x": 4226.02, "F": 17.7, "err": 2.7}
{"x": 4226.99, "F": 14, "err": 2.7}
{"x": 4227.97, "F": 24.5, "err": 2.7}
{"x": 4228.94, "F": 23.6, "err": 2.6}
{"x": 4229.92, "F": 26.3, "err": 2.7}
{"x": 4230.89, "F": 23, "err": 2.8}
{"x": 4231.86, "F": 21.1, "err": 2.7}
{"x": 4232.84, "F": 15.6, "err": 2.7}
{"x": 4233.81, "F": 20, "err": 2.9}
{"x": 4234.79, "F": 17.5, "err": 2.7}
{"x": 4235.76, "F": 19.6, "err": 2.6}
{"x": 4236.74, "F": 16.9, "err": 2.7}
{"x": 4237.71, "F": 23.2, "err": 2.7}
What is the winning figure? 22.2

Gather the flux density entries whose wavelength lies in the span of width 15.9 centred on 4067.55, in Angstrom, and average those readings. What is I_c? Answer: 21.3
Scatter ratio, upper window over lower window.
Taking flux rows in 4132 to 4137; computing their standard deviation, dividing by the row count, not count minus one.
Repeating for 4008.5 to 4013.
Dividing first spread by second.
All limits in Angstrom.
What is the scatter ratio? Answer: 2.7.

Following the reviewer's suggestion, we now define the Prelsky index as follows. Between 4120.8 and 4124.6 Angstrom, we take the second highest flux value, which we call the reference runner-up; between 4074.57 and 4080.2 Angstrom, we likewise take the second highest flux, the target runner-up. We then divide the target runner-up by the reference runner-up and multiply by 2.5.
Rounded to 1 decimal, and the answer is 2.4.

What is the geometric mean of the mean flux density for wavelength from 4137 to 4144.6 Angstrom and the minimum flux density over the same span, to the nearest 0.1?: 18.6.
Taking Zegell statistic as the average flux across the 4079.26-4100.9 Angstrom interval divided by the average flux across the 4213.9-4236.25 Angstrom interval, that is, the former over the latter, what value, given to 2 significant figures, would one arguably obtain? 0.94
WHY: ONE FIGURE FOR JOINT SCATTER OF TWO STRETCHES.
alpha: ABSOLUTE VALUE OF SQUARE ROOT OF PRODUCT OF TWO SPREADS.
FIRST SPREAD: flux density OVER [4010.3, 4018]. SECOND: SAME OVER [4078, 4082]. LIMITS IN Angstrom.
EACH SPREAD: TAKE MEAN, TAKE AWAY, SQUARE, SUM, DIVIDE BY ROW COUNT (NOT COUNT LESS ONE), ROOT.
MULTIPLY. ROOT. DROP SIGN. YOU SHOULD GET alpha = 1.4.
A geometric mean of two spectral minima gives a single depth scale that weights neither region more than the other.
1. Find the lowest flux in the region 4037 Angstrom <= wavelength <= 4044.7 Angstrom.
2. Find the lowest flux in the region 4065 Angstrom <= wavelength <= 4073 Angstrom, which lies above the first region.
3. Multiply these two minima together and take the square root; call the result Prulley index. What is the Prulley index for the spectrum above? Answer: 17.8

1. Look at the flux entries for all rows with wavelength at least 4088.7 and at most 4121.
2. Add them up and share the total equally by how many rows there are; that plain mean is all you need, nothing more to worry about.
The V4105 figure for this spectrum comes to 19.2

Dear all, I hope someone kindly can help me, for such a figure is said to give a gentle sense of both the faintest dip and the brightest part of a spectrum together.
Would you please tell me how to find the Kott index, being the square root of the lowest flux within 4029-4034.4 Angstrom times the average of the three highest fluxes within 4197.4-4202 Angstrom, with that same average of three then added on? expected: 39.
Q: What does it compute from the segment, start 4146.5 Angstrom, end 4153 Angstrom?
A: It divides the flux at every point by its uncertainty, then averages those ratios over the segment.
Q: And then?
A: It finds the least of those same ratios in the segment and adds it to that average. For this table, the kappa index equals 13.6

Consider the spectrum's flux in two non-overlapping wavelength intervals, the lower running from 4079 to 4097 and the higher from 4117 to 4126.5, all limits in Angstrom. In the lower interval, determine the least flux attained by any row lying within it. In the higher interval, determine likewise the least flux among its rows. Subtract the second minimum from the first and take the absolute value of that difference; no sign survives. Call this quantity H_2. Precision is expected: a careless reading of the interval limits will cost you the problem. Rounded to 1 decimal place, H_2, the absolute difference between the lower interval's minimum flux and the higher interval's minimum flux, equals 3.2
